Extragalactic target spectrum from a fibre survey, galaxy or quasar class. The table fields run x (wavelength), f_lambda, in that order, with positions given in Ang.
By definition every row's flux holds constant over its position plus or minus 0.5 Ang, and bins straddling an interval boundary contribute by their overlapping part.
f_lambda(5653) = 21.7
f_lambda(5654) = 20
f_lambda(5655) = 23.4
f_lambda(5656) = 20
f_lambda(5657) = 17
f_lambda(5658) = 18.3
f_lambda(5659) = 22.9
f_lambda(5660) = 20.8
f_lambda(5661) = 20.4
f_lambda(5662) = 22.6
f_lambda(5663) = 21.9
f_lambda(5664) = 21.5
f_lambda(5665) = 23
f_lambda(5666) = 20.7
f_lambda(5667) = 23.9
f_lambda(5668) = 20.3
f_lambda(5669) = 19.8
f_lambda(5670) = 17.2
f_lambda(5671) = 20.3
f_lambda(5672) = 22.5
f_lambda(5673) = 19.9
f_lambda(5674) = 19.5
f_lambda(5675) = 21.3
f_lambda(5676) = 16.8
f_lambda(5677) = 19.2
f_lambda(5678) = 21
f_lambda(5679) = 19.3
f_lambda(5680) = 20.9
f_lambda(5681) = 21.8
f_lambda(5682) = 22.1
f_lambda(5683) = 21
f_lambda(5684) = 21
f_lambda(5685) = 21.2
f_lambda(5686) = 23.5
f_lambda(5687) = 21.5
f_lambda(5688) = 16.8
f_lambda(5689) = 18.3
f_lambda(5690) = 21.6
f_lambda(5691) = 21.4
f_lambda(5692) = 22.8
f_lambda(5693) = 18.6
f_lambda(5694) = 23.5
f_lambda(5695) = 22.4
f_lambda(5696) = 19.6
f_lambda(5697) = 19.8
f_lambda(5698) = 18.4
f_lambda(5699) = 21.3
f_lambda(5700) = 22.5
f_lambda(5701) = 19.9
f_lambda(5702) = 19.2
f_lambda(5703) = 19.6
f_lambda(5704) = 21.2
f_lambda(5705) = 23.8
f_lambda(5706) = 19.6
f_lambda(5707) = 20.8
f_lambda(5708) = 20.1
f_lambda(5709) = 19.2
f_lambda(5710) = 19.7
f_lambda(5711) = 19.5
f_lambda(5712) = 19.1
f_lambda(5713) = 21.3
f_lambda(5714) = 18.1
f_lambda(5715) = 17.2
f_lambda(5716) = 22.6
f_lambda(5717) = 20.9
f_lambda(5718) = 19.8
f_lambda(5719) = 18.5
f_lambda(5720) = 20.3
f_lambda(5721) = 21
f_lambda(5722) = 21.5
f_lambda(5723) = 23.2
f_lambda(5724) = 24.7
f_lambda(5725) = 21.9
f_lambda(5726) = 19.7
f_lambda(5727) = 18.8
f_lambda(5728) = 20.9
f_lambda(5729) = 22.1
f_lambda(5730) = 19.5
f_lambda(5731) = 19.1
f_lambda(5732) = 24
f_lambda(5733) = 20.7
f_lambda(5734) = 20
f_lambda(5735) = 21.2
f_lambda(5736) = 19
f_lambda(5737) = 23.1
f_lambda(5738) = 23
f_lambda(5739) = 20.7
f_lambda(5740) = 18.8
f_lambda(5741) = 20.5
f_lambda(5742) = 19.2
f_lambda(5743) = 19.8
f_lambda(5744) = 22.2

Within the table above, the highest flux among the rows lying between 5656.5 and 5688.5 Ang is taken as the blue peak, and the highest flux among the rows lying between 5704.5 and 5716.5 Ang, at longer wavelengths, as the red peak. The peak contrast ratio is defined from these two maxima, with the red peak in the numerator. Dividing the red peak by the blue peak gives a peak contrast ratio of 1.00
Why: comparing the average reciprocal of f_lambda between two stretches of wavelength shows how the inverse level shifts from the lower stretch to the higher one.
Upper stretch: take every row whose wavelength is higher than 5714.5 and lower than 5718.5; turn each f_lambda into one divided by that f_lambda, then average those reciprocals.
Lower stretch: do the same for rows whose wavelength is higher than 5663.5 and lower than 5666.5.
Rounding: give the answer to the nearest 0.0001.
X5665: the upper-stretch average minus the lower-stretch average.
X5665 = 0.0041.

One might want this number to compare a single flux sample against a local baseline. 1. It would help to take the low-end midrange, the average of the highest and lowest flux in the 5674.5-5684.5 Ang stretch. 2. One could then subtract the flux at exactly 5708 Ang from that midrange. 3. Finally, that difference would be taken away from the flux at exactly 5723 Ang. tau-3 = 24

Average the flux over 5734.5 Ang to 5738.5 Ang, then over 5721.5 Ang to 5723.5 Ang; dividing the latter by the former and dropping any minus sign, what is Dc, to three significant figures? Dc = 1.04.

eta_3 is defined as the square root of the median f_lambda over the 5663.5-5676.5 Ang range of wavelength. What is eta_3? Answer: 4.51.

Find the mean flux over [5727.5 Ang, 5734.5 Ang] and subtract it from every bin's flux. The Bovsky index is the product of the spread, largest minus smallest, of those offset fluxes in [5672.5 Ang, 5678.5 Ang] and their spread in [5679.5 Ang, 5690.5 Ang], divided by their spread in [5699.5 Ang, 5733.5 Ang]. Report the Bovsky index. 4.0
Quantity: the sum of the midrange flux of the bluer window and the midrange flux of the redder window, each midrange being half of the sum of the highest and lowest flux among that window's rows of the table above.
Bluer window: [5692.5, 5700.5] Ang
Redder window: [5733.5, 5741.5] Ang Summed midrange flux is 41.9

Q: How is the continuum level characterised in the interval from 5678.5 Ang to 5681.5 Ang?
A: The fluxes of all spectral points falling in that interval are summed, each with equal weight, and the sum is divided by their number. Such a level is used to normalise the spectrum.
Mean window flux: 20.7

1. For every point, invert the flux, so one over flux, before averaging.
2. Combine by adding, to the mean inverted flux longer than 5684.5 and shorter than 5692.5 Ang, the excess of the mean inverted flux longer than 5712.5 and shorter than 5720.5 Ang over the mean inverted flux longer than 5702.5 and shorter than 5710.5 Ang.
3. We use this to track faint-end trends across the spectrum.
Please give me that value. 0.0502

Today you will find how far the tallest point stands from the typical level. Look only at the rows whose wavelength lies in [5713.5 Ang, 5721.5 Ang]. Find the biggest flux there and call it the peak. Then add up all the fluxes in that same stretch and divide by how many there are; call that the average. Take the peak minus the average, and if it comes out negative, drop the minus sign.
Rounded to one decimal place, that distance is 2.8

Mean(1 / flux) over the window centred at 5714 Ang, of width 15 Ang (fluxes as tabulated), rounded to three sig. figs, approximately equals 0.0505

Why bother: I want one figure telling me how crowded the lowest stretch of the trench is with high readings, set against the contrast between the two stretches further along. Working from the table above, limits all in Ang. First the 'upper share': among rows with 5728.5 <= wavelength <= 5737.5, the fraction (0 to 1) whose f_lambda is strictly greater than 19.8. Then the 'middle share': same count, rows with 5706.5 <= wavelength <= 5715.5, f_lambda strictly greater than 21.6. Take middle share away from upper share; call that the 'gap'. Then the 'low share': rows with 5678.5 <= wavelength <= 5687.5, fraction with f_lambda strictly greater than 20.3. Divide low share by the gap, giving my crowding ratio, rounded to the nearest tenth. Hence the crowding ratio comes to 1.3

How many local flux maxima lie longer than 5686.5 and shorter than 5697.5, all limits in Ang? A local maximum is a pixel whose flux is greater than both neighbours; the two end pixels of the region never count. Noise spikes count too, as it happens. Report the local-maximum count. 3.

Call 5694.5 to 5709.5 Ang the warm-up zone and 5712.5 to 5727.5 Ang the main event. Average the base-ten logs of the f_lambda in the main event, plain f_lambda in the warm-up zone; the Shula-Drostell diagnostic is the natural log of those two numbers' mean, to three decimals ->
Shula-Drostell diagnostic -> 2.389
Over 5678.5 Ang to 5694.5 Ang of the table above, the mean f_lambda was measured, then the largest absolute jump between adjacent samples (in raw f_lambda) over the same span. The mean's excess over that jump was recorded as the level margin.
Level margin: 16.1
